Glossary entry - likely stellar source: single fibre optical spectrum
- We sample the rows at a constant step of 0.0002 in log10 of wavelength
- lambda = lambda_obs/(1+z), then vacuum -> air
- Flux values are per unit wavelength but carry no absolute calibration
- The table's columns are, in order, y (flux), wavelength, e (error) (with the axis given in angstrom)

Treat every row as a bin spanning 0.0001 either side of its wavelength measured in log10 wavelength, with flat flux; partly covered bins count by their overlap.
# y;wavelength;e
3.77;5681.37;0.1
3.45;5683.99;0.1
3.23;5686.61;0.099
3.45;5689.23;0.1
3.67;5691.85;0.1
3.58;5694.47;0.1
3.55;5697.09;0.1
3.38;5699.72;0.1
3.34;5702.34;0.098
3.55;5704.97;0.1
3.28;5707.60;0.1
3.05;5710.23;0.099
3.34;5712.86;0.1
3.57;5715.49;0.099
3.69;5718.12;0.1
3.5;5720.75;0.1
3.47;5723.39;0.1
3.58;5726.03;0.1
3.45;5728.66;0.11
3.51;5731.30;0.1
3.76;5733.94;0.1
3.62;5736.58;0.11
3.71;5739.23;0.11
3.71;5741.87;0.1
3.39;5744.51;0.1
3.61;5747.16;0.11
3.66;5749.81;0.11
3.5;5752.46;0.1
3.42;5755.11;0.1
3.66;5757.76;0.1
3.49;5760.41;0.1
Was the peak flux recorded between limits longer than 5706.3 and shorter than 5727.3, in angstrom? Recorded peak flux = 3.69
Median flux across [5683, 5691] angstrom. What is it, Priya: 3.45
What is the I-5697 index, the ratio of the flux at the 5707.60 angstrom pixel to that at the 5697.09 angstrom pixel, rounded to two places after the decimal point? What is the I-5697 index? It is 0.92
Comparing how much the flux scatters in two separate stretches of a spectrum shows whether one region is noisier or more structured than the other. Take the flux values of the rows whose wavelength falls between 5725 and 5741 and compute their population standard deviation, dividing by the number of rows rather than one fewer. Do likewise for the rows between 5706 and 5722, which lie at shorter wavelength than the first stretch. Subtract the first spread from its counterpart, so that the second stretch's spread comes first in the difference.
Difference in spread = 0.10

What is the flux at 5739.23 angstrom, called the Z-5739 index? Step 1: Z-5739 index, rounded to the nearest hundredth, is 3.71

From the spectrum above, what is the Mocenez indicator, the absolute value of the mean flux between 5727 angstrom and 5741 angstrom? 3.61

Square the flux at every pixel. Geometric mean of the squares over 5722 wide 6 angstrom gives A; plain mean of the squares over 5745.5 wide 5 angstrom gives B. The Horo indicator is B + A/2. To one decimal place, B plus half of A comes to 18.3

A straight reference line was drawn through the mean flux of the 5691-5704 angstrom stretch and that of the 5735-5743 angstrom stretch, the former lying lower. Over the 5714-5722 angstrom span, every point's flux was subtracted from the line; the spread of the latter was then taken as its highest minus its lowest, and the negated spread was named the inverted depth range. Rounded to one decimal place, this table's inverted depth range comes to -0.2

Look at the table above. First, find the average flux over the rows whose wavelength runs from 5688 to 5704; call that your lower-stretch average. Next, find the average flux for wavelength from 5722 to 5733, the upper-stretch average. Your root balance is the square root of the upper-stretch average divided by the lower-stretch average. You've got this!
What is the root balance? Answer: 1.00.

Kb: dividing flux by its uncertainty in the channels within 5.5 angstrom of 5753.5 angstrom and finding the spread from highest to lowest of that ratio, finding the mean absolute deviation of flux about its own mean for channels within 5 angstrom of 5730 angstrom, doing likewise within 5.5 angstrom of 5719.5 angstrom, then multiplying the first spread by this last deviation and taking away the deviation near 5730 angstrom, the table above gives 0.15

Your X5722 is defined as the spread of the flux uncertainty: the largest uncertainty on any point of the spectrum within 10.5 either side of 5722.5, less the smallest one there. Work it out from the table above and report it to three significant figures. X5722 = 0.0110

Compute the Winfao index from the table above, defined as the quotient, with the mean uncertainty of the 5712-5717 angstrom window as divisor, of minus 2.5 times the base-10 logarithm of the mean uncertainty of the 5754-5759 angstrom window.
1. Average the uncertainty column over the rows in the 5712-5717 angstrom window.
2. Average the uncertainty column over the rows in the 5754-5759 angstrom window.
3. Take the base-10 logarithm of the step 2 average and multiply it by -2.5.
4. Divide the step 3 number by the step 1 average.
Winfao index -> 25.1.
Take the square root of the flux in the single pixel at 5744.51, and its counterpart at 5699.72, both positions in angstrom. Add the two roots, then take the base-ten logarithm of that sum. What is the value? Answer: 0.566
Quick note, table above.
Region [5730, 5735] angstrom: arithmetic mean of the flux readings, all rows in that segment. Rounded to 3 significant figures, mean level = 3.63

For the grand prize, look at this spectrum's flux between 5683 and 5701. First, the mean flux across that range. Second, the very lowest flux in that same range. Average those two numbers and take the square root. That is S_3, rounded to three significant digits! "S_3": 1.83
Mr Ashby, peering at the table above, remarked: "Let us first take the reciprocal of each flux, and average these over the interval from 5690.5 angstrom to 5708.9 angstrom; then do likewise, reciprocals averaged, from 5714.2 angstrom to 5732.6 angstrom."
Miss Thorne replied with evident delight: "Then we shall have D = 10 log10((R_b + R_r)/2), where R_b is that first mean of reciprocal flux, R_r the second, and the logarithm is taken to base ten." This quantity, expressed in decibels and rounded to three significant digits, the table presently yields -5.45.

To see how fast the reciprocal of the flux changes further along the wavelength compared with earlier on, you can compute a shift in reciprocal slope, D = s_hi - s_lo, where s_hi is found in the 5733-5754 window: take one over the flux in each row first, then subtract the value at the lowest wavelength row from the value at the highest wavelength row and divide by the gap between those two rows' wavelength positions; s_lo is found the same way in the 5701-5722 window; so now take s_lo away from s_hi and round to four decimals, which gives 0.0018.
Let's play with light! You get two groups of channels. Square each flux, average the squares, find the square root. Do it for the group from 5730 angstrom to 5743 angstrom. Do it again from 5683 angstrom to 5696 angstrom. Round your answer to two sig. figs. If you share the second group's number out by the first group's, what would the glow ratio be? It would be 0.95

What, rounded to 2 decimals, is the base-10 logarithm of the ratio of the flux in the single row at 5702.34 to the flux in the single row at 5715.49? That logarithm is -0.03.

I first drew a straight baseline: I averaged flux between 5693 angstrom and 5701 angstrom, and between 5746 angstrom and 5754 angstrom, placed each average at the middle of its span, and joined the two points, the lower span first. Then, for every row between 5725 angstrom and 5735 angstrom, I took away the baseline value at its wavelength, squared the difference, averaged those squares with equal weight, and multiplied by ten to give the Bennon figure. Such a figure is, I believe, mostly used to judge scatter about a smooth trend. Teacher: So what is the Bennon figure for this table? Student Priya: 0.13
